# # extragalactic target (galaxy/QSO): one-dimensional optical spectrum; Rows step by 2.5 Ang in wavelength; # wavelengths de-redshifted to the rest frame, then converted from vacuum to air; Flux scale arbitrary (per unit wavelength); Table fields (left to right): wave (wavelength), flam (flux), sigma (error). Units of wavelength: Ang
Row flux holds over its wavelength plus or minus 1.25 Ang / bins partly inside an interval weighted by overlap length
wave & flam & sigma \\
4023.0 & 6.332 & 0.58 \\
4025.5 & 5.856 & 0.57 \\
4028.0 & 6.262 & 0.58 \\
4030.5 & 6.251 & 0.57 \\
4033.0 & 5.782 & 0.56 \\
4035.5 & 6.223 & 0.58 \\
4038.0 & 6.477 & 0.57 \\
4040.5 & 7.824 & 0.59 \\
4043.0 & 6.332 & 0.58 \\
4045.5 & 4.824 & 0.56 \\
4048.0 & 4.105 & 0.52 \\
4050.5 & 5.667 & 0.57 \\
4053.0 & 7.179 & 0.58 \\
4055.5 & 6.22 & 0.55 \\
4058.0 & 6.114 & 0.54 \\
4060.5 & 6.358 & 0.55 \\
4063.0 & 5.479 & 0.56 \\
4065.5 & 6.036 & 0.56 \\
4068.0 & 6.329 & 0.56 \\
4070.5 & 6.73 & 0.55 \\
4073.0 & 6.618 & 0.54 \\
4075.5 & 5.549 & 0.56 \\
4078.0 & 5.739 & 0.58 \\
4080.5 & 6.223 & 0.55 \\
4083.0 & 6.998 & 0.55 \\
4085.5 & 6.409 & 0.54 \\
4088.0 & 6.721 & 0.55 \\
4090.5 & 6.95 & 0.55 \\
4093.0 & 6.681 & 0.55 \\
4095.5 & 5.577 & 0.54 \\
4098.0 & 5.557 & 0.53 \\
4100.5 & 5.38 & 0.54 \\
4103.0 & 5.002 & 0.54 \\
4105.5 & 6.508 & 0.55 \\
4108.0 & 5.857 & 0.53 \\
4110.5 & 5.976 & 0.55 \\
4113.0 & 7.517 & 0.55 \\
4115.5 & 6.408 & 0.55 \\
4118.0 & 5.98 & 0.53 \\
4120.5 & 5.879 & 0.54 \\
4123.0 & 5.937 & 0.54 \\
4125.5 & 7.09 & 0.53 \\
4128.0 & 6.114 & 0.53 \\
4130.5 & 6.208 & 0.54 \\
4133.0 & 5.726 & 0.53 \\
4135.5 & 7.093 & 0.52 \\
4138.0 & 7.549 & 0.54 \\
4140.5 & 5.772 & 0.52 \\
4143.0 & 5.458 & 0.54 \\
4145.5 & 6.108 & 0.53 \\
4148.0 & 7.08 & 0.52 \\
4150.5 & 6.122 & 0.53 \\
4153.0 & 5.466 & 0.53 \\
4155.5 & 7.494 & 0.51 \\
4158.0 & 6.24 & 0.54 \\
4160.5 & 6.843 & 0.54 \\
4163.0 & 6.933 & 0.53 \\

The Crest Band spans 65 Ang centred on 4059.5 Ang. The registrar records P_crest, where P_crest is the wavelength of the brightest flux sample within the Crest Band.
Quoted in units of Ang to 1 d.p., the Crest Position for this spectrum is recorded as 4040.5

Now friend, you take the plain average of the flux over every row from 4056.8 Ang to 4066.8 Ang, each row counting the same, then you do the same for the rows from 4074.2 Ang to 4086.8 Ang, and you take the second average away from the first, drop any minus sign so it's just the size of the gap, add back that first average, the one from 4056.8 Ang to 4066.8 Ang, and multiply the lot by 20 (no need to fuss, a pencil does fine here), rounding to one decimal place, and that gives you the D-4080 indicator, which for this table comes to 123.7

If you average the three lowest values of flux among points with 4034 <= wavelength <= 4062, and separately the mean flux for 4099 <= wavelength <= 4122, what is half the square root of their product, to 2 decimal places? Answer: 2.71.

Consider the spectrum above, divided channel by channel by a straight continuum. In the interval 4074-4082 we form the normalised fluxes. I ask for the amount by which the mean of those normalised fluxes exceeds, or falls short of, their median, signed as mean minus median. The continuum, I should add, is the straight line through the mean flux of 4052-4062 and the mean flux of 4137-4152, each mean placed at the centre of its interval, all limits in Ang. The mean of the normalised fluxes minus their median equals 0.02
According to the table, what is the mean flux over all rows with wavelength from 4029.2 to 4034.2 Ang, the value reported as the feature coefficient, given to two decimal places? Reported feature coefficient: 6.02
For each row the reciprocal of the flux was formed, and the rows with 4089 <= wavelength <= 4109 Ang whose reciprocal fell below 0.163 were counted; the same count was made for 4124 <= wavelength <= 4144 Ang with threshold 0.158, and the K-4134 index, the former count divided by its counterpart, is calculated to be 1.0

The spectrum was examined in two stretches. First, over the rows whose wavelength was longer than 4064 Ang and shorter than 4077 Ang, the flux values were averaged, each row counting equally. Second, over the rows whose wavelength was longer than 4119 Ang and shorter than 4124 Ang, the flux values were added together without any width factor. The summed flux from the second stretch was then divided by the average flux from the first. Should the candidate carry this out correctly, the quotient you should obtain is 2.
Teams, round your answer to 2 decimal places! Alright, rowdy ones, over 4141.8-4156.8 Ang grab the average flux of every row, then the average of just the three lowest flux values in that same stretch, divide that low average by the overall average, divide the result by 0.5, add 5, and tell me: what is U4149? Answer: 6.81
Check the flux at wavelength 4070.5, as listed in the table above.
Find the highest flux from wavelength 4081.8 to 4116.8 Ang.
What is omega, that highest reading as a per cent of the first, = 112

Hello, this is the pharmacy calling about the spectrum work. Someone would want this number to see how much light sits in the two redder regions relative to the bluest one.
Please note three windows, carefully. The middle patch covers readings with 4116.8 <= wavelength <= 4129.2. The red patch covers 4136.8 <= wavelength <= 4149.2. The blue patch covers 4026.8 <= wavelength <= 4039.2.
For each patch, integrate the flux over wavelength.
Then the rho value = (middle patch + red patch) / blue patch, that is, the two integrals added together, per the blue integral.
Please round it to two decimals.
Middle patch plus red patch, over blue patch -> 2.03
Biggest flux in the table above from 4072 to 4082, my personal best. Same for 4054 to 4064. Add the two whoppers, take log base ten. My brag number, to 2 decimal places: 1.11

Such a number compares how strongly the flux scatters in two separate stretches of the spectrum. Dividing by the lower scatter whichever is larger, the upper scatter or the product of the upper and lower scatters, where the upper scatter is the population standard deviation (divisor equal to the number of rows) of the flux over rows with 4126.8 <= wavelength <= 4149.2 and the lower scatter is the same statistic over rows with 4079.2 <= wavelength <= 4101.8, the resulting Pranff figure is 1.1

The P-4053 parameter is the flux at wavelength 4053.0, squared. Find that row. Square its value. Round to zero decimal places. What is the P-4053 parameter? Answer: 52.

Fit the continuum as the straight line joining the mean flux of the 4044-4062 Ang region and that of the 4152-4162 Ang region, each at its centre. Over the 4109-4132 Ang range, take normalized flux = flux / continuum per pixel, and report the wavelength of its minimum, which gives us 4120.5 Ang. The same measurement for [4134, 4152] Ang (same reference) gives 4143.0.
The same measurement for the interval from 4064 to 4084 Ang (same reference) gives 4075.5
